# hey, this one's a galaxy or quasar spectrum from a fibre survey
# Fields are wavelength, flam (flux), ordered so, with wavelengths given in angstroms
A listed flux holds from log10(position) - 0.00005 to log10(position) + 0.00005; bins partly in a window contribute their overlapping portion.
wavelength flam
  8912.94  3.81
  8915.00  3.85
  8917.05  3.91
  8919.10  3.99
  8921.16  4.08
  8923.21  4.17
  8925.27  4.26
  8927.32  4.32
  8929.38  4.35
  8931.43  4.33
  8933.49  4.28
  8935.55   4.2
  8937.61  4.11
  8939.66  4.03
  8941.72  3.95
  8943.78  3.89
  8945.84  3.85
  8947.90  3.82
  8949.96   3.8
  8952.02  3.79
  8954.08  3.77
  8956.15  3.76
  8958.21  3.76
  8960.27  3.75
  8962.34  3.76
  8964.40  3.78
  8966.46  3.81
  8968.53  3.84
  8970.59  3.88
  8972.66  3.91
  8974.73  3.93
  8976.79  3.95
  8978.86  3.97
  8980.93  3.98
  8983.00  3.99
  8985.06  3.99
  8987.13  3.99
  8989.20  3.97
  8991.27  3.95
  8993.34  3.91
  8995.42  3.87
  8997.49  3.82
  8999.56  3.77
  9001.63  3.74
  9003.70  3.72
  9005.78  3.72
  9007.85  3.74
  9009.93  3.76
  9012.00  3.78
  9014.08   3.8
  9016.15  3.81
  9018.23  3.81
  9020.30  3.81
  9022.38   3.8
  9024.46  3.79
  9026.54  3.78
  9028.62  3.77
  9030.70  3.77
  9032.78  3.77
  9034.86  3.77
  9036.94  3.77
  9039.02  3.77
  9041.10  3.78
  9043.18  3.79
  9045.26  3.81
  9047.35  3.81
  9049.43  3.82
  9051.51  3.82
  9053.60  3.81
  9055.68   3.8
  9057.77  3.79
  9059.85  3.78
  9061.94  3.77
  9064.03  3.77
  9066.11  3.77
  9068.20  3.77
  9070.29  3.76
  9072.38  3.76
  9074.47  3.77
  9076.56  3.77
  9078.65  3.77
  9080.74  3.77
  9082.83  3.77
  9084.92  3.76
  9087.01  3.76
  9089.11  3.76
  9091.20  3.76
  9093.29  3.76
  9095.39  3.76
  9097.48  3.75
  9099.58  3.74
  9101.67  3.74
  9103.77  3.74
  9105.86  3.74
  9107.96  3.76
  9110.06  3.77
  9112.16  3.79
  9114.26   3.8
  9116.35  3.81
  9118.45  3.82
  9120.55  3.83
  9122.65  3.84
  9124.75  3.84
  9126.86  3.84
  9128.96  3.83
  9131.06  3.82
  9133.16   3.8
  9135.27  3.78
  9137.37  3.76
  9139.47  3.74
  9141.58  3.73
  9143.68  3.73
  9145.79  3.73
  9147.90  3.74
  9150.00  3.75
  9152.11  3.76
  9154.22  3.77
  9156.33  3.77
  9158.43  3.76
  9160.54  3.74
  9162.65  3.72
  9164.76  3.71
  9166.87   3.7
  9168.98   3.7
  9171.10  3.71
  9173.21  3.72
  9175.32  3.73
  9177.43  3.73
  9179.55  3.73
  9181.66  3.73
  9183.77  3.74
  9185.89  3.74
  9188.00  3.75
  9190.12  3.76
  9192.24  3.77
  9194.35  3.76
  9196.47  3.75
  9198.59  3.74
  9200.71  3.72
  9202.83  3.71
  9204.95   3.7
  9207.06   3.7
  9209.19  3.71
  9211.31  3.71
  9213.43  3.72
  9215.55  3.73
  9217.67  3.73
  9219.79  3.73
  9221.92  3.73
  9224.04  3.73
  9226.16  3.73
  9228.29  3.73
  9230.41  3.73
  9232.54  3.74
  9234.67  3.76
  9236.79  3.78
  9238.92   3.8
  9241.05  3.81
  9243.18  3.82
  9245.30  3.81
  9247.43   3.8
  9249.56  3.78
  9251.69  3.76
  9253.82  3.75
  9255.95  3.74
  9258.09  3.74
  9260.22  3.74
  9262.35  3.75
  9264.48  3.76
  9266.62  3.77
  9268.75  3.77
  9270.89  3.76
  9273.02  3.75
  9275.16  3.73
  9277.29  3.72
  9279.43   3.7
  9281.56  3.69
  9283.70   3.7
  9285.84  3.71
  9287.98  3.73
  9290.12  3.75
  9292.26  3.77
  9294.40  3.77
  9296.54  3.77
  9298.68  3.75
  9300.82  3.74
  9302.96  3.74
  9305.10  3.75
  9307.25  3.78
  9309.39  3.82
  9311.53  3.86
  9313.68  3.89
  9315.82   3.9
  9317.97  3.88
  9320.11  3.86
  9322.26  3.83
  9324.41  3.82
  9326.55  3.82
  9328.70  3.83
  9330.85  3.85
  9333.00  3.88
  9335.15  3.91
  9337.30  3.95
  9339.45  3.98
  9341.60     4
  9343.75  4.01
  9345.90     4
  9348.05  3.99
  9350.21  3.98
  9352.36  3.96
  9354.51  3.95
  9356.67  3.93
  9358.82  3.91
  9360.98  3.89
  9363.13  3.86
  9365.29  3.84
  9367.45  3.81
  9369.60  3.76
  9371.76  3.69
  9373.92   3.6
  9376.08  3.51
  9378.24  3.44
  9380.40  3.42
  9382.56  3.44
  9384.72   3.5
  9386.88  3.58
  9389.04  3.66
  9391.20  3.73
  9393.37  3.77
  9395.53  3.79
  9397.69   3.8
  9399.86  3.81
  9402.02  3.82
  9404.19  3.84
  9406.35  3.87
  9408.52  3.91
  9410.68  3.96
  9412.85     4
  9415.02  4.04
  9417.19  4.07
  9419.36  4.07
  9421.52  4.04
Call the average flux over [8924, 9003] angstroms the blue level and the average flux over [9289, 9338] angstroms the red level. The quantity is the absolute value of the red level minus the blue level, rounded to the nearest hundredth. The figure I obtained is 0.12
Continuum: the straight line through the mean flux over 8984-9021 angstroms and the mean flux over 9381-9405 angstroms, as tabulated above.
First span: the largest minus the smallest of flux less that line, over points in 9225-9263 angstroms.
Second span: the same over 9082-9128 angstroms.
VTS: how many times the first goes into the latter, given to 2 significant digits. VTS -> 1.1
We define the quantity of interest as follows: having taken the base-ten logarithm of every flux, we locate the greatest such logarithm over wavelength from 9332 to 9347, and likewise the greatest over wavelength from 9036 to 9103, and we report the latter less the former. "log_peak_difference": -0.021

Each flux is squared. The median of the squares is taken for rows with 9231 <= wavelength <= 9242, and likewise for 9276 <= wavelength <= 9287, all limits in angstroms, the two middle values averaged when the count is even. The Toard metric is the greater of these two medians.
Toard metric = 14.3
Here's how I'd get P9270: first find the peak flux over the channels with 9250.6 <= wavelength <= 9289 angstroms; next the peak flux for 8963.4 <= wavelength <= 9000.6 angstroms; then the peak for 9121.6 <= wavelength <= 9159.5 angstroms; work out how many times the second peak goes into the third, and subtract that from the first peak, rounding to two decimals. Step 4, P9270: 2.81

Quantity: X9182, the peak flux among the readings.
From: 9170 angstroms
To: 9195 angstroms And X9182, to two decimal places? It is 3.77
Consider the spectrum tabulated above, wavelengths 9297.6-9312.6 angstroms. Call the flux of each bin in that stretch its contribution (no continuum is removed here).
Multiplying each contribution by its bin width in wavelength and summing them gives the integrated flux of 57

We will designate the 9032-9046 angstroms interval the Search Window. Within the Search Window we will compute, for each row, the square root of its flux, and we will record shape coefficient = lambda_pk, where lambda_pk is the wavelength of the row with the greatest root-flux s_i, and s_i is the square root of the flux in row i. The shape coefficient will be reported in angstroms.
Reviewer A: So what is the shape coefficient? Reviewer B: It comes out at 9045.26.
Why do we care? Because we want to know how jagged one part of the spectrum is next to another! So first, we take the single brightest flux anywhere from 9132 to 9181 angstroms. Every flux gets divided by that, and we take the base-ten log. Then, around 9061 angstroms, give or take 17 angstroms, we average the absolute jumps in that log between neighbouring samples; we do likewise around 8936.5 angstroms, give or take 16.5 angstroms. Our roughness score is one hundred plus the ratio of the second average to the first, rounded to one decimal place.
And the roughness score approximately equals 109.6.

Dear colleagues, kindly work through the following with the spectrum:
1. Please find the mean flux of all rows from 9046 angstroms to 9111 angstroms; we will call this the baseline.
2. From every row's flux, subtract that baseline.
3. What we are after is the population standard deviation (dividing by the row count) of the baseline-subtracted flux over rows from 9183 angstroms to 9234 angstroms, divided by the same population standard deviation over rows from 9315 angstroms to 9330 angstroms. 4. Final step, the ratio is 0.61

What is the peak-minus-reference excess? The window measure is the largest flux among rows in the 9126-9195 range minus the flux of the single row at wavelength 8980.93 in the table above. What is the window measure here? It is -0.14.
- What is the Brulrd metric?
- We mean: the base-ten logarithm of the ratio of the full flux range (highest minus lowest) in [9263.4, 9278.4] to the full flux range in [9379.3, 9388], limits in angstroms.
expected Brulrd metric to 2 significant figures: -0.51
